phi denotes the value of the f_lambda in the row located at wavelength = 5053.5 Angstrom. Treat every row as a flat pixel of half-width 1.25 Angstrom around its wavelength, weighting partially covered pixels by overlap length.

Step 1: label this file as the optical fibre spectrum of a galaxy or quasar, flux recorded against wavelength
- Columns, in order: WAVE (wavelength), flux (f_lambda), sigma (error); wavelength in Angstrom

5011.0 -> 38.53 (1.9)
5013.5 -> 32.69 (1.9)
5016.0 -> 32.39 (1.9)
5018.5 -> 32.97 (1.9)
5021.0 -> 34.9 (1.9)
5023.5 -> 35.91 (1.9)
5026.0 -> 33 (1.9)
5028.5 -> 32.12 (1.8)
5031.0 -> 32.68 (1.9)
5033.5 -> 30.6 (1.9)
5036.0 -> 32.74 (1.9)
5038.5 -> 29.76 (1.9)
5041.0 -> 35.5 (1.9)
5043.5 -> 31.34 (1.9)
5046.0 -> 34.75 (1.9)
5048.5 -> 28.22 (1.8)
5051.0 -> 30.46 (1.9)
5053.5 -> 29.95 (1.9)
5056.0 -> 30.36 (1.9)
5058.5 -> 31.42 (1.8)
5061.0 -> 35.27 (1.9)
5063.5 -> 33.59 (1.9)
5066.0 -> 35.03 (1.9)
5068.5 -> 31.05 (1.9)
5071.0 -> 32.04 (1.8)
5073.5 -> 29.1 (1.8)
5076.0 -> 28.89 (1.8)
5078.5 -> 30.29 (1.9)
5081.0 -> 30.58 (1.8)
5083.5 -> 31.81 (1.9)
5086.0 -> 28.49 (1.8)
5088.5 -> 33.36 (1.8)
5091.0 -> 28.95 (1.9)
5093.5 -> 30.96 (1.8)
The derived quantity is 29.95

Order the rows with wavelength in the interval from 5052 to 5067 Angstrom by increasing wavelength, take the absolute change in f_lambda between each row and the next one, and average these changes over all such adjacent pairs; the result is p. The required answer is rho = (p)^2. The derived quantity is 2.8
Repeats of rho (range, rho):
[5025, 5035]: 1.4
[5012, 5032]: 1.4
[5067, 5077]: 1.9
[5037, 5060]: 9.0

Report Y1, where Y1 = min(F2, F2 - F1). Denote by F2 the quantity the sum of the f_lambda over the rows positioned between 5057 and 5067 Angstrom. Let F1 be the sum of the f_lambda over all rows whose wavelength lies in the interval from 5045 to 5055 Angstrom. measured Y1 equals 12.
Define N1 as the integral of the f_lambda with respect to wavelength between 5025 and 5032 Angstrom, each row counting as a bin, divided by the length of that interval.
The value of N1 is 32.6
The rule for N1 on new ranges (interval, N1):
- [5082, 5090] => 31.1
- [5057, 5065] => 33.4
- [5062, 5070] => 33.3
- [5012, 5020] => 32.9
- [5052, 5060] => 30.7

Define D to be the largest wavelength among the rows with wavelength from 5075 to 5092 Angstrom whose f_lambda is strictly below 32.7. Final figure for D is 5091.0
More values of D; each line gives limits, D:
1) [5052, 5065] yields 5058.5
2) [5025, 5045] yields 5043.5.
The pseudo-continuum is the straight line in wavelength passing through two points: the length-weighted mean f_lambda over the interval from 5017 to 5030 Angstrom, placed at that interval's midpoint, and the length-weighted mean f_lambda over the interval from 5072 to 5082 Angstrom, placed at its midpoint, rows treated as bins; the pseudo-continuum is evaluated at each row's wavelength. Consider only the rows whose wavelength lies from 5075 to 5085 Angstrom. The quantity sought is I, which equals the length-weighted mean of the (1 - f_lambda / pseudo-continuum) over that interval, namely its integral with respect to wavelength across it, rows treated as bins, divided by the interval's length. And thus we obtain -0.03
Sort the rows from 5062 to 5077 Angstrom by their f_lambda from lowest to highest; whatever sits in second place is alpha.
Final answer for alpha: 29.1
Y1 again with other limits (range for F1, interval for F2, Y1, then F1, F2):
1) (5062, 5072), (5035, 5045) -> -2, 131.7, 129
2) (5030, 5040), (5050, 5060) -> -4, 125.8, 122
